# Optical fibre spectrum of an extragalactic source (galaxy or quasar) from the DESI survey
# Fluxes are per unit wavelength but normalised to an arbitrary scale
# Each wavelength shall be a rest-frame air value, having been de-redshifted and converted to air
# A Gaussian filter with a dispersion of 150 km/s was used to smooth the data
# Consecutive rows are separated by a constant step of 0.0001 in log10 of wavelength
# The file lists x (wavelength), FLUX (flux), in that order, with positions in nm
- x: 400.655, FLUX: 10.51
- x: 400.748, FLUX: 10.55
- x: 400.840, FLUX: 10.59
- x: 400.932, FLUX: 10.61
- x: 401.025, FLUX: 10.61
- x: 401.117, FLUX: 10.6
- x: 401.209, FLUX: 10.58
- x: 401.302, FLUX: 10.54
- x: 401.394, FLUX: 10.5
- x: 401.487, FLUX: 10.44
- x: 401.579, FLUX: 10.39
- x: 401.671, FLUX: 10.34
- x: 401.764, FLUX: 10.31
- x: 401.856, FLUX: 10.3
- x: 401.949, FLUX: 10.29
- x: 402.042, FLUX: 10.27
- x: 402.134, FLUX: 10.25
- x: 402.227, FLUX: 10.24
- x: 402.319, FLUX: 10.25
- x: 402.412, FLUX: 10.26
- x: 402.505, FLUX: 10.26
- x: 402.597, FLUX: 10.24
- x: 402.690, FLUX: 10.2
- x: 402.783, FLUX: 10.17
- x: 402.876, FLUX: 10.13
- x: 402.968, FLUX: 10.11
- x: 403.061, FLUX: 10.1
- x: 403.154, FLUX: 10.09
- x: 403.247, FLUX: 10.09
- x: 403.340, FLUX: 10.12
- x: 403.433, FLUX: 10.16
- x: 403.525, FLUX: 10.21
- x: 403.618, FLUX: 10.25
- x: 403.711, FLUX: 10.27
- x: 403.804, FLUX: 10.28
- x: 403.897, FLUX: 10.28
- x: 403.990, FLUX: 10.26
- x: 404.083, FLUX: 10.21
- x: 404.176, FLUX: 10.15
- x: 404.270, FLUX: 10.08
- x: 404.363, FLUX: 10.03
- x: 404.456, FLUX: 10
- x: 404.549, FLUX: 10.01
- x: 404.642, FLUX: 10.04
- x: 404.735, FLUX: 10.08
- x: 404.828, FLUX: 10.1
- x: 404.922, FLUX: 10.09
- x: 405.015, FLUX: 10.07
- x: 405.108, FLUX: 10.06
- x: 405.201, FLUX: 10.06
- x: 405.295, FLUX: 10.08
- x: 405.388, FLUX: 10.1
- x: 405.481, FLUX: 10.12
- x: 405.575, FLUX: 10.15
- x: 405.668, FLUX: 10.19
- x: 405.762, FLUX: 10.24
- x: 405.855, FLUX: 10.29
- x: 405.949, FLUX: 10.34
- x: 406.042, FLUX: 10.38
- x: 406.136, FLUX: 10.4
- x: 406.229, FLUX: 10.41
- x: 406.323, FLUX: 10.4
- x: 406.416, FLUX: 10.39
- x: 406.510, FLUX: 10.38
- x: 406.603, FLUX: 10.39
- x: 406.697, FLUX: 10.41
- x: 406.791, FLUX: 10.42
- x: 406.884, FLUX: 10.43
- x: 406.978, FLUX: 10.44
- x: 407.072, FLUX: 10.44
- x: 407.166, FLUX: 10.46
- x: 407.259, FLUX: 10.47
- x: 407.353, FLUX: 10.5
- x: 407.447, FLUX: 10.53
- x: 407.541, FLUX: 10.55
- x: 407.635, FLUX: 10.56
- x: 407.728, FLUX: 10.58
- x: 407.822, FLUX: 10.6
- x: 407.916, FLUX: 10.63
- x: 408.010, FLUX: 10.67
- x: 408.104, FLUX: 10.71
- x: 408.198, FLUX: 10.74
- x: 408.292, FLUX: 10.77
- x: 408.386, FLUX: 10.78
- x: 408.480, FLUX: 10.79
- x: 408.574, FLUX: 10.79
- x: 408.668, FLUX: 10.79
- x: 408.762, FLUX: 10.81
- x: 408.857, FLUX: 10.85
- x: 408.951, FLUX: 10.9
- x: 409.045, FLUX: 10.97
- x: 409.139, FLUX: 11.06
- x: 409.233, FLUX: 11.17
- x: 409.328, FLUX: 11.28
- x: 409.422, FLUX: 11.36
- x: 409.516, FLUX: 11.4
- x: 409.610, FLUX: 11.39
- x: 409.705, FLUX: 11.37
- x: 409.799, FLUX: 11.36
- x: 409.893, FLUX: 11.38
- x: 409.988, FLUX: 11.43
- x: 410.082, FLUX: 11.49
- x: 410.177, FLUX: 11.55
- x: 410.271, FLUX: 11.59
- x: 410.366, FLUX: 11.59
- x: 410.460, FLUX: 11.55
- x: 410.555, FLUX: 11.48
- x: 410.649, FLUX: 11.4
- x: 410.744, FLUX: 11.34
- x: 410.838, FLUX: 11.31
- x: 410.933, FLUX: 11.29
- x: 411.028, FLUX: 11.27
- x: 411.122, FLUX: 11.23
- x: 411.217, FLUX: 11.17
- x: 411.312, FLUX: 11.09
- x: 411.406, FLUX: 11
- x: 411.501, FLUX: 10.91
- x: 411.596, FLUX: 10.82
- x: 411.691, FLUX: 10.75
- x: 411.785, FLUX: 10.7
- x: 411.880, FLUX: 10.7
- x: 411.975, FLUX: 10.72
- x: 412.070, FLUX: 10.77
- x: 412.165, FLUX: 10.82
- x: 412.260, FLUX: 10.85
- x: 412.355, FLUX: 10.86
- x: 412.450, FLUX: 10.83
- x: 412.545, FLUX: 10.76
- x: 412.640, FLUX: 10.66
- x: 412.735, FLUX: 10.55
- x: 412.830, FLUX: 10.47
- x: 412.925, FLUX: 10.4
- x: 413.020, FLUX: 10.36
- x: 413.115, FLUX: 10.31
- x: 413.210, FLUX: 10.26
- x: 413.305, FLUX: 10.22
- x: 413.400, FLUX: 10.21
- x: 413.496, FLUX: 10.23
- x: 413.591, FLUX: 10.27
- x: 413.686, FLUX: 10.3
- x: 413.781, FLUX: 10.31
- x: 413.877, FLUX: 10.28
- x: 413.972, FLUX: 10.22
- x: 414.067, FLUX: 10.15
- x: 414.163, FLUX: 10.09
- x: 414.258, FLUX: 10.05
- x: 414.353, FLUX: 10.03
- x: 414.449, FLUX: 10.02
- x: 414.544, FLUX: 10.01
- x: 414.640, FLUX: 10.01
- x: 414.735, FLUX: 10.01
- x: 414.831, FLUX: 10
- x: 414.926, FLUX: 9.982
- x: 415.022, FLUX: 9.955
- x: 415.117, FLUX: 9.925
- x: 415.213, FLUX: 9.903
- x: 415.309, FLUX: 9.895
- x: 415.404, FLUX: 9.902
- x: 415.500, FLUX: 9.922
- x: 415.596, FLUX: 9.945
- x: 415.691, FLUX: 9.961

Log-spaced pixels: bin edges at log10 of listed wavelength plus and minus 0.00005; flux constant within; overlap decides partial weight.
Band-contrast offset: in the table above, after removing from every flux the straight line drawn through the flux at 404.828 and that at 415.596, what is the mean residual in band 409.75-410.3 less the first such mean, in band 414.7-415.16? 1.4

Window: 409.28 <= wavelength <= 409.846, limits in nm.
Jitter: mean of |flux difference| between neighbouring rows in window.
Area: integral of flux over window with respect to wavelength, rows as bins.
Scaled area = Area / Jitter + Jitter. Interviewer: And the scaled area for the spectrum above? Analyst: 201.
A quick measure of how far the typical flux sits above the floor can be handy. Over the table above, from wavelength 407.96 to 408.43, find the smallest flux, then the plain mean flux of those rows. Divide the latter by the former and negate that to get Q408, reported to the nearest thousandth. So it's -1.006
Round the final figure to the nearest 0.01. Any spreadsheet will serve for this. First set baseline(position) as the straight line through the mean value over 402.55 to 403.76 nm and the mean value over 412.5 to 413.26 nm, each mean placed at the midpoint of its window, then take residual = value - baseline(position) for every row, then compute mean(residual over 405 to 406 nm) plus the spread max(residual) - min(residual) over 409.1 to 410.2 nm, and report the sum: 0.37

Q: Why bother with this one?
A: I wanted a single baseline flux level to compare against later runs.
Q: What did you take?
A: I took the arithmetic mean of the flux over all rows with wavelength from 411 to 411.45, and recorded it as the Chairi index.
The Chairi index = 11.2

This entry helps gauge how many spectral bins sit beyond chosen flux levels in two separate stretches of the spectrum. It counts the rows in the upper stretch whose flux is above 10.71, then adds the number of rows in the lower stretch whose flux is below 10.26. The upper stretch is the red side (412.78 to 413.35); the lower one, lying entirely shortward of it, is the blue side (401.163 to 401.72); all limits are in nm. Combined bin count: 0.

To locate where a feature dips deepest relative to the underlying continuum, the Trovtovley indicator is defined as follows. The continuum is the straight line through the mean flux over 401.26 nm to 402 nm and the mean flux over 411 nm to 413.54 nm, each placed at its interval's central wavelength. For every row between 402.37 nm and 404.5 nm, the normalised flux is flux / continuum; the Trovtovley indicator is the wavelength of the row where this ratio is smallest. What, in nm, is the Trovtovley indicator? 404.456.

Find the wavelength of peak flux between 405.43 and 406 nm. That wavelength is 405.949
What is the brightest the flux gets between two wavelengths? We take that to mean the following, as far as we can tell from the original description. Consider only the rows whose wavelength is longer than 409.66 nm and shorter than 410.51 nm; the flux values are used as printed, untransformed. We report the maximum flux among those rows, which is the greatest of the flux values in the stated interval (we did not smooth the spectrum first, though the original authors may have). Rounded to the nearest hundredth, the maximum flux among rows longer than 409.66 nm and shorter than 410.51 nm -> 11.59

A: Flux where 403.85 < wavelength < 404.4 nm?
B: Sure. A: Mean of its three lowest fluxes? 10.1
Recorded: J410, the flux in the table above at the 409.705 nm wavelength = 11.37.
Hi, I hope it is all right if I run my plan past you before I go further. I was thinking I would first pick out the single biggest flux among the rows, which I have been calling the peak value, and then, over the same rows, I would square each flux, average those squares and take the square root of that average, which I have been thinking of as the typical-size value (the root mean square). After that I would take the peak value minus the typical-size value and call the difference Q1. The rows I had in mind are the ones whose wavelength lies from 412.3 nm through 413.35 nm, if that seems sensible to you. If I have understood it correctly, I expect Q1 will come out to 0.34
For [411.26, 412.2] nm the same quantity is 0.26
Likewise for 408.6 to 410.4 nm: 0.34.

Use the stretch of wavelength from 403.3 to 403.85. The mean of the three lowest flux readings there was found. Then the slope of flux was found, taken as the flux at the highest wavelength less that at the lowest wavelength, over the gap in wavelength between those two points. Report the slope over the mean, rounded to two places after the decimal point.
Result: 0.03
